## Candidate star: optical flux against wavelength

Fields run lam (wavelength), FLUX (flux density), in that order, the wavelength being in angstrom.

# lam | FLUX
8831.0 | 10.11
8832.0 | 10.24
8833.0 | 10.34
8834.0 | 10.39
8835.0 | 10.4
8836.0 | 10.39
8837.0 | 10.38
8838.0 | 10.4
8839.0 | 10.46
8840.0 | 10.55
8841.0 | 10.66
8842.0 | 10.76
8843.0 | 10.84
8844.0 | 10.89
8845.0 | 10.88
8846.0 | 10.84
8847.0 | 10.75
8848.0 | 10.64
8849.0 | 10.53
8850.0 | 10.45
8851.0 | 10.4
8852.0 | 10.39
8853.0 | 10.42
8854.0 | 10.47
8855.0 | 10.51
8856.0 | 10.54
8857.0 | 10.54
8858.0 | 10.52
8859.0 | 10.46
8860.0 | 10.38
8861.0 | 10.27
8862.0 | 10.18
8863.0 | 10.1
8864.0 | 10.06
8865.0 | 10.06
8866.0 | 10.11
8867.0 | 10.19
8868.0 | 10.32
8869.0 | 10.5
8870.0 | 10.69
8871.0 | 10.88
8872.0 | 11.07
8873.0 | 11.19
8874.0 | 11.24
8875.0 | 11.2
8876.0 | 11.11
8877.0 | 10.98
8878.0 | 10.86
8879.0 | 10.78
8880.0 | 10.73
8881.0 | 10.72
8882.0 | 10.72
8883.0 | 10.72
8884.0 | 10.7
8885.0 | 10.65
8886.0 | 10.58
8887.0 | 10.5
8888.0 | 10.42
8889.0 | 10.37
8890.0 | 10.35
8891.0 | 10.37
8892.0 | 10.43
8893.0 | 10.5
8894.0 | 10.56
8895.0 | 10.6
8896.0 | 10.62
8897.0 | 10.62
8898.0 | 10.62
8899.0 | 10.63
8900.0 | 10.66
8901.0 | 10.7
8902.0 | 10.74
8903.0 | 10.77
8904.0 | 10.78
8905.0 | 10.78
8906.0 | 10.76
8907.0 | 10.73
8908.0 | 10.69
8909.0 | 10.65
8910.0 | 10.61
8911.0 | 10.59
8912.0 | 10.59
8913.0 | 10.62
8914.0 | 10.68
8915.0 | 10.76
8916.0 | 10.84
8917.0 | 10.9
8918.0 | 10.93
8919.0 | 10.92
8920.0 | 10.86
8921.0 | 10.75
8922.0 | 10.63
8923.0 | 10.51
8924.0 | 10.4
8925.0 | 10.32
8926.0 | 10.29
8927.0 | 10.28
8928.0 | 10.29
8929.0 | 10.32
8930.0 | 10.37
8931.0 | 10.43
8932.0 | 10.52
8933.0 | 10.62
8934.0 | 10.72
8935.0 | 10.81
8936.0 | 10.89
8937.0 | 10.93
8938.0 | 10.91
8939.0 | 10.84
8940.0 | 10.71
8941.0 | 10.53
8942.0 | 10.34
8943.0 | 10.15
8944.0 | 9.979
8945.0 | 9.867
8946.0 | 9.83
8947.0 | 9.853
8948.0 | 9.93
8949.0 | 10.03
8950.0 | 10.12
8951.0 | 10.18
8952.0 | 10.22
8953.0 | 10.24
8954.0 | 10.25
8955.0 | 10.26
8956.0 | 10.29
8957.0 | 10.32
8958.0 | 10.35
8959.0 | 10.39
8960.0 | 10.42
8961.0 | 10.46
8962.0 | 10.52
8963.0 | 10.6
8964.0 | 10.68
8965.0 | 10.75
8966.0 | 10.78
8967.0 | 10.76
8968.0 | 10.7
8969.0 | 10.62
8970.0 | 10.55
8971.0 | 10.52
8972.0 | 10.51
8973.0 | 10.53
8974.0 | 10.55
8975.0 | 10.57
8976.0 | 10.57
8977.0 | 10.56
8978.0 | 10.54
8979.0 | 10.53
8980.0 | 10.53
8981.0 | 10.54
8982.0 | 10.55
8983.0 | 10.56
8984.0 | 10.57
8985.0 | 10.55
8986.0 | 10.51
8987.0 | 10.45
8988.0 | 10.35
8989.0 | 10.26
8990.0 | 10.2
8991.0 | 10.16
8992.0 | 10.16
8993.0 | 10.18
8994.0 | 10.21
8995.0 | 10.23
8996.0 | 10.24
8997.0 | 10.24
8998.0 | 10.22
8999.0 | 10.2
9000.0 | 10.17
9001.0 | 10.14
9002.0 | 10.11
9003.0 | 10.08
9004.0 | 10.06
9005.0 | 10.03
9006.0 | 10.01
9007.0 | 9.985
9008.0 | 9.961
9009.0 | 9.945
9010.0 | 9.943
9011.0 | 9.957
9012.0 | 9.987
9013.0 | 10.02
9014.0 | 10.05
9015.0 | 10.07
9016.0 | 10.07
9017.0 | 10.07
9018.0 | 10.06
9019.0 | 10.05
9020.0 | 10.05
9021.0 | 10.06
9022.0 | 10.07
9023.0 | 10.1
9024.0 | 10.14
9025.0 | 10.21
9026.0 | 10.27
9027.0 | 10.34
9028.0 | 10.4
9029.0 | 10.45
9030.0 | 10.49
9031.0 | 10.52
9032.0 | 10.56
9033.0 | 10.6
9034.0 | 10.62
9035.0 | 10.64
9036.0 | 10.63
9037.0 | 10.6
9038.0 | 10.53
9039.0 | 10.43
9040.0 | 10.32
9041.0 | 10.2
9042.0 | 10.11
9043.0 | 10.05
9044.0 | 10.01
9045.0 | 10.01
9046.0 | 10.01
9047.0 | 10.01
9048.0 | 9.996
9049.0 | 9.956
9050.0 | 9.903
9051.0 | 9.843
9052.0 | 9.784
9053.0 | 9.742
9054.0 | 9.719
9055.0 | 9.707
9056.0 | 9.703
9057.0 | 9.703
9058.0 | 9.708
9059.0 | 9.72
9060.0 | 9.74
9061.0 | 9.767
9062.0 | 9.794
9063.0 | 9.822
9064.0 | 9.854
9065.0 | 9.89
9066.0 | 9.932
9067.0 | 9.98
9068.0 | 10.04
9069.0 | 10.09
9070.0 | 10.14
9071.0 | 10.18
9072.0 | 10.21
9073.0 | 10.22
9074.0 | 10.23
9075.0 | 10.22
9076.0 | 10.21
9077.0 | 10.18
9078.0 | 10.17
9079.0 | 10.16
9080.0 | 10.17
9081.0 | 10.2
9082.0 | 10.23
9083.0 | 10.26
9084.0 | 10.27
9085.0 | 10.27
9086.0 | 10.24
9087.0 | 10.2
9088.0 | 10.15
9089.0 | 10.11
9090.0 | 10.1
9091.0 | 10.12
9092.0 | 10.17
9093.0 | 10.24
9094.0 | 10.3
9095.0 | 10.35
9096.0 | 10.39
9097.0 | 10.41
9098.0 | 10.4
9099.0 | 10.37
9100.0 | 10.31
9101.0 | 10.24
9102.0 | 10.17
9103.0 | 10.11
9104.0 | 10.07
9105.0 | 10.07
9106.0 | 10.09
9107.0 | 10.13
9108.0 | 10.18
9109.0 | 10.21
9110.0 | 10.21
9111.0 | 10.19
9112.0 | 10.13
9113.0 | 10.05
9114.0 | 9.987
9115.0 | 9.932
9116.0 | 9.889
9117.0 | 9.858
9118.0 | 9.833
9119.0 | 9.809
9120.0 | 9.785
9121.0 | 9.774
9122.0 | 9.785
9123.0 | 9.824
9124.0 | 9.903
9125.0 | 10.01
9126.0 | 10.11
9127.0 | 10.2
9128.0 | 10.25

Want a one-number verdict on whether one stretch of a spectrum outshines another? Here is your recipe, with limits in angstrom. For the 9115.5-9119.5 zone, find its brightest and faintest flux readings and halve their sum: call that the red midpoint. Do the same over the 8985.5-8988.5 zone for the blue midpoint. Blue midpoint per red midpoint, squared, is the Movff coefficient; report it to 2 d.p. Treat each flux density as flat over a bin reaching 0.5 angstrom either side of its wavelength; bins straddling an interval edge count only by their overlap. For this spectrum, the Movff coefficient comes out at 1.12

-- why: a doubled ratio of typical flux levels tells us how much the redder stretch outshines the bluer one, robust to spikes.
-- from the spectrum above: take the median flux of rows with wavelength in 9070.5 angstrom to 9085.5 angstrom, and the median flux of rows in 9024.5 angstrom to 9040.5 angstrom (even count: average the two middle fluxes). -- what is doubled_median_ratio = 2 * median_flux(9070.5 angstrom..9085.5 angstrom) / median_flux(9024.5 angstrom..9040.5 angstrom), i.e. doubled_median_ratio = 1.94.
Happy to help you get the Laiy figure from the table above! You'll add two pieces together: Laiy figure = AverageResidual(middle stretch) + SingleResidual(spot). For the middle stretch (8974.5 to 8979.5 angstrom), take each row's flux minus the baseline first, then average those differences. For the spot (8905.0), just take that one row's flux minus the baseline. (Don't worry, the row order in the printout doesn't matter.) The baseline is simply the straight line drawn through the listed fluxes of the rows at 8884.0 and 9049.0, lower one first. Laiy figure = 0.45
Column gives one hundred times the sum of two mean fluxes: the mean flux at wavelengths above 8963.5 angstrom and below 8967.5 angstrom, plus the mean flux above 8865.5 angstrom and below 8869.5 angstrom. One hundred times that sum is 2102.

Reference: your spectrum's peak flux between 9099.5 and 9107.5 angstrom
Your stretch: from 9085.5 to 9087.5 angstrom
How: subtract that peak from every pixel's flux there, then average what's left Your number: -0.09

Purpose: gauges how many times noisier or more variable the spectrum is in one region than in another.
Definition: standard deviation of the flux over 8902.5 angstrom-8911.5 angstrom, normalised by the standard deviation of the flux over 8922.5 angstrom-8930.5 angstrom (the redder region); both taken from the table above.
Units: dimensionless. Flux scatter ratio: 1.0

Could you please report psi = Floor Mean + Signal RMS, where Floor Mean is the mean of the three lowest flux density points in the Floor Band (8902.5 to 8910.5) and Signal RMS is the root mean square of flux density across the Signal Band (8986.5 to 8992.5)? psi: 20.9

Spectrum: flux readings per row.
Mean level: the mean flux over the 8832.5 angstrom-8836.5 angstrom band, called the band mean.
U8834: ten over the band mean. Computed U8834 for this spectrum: 0.96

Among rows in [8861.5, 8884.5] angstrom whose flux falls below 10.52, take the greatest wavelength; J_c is 8869.0 angstrom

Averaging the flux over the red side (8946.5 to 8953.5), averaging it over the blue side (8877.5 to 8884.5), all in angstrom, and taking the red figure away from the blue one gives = 0.67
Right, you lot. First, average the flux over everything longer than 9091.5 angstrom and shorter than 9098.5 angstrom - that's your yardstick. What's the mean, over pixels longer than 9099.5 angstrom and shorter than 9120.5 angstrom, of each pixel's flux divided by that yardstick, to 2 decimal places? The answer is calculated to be 0.97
